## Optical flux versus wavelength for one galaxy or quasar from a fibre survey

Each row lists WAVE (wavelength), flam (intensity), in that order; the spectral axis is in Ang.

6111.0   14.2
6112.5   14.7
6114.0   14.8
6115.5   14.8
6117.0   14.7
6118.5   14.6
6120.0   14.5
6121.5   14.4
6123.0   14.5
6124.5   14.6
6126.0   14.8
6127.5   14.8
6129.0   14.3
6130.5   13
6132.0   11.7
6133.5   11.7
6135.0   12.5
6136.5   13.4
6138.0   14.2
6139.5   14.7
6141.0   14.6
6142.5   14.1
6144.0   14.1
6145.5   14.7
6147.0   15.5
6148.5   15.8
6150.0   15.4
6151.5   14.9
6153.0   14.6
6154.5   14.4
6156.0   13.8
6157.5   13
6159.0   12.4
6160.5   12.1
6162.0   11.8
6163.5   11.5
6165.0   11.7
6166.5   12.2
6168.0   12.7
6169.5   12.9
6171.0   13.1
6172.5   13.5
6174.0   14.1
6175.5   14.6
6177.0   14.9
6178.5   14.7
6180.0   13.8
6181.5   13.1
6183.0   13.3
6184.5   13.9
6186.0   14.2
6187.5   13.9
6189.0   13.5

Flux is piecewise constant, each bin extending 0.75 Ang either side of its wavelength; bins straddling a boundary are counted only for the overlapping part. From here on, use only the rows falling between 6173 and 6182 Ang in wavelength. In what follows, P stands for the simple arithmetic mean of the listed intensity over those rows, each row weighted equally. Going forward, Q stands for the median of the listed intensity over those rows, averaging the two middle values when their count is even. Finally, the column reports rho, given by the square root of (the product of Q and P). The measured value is 14.3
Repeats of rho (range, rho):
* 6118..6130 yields 14.6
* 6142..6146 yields 14.2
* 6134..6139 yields 13.4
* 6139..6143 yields 14.5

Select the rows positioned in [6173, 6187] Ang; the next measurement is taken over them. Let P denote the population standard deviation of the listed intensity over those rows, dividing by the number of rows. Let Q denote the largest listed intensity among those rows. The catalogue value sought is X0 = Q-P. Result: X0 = 14.3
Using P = 0.6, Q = 14.9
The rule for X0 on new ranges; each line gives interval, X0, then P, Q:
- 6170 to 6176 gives 14.0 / 0.6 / 14.6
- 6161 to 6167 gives 11.9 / 0.3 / 12.2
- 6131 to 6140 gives 13.5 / 1.2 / 14.7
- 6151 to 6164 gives 13.7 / 1.2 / 14.9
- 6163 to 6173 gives 12.8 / 0.7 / 13.5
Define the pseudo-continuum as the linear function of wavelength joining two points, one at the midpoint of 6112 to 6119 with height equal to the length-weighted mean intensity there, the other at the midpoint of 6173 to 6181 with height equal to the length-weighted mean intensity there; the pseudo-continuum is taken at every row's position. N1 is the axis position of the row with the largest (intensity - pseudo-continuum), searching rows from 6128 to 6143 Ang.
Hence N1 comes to 6139.5 Ang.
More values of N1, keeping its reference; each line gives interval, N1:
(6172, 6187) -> 6177.0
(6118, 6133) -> 6127.5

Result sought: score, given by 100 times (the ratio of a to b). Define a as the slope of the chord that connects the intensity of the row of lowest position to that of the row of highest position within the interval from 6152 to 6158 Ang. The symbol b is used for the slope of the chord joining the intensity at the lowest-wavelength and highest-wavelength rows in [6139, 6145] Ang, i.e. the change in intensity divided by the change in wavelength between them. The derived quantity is 267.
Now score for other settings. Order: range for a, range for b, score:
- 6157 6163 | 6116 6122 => 400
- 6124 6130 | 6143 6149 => -18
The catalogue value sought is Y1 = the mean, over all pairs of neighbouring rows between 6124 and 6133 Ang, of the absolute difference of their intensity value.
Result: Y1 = 0.66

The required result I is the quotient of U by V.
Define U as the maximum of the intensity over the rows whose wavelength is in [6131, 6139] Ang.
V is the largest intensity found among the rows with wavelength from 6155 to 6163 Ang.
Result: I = 1.03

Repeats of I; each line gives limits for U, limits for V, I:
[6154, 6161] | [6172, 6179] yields 0.97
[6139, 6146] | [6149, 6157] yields 0.95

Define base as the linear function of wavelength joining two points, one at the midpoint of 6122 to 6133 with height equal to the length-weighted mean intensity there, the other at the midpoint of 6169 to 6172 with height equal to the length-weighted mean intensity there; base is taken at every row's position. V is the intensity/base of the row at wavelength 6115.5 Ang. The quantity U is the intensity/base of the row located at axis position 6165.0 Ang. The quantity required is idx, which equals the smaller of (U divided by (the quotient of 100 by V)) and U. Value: 0.0093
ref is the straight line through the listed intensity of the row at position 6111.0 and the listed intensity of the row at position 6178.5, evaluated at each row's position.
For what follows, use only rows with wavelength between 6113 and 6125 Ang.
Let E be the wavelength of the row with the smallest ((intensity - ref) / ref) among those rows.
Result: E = 6121.5 Ang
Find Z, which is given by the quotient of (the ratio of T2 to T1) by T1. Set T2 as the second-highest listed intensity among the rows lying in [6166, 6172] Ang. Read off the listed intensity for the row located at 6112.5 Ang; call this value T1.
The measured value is 0.060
